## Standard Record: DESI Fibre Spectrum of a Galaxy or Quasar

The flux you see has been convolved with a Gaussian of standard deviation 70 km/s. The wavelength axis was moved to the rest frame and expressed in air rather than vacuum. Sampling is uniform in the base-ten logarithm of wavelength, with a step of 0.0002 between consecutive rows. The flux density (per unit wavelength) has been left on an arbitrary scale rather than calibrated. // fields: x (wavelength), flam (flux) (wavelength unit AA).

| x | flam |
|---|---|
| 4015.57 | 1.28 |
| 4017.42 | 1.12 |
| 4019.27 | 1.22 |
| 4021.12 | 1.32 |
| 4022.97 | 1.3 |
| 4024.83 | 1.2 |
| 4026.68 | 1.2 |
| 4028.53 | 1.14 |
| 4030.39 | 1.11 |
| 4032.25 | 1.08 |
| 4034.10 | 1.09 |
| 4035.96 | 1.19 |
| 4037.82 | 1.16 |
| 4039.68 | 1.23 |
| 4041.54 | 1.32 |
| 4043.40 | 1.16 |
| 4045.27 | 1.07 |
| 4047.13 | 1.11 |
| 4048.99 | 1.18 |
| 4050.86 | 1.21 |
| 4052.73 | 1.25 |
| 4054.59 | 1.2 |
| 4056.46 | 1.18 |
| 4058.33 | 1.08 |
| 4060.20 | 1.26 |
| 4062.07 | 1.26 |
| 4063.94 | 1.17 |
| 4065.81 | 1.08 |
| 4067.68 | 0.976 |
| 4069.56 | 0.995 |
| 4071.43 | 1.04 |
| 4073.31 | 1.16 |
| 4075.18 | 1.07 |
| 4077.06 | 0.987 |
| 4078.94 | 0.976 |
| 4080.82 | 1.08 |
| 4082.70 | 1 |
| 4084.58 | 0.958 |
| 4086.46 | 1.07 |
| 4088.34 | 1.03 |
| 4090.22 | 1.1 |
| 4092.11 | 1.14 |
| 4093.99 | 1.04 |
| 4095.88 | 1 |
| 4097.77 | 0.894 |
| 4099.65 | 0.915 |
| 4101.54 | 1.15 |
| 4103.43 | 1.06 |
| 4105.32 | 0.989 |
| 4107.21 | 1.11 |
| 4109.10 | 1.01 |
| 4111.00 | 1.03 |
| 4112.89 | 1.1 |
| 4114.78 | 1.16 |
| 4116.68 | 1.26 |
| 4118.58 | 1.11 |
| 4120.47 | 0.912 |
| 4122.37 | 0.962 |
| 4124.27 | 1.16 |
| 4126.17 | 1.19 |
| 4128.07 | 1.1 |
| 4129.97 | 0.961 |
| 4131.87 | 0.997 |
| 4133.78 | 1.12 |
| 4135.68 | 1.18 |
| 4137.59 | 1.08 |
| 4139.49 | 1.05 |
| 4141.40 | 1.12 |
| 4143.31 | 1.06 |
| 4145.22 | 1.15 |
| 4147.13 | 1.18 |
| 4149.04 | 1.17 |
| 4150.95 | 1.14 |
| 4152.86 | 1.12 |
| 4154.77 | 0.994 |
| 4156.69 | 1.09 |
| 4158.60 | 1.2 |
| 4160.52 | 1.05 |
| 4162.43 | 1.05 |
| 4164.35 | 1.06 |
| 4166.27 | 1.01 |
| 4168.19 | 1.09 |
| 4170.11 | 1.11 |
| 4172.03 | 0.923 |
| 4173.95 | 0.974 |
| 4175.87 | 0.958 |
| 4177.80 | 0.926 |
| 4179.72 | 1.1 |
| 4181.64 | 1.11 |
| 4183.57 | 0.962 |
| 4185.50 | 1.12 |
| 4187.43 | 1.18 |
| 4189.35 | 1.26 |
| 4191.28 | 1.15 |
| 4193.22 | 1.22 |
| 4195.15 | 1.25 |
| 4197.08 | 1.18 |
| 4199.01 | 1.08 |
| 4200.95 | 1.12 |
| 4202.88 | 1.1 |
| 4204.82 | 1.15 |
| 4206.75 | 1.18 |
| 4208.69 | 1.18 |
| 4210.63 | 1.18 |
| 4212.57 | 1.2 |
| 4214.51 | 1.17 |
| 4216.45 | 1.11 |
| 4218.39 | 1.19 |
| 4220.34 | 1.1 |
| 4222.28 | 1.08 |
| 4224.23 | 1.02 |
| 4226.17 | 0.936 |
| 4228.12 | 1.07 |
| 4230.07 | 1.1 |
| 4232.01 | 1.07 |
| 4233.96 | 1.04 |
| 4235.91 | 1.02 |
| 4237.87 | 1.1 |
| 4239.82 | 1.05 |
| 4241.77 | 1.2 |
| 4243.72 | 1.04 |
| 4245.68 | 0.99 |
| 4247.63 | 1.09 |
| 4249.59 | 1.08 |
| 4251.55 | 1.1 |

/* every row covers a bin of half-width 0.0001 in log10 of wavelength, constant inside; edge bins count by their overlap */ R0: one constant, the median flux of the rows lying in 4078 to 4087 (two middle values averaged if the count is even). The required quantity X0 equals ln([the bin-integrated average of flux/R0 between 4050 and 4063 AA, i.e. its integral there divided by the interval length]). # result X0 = 0.19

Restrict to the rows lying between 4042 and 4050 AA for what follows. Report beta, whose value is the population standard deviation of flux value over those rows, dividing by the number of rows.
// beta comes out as 0.043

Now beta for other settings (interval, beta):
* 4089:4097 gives 0.054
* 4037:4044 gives 0.066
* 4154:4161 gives 0.075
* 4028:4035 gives 0.023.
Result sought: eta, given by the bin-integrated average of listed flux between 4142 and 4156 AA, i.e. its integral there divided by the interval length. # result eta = 1.116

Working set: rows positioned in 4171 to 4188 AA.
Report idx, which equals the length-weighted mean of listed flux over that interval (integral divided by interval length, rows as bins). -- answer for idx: 1.02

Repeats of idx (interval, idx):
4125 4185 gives 1.07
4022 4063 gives 1.18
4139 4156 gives 1.11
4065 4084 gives 1.03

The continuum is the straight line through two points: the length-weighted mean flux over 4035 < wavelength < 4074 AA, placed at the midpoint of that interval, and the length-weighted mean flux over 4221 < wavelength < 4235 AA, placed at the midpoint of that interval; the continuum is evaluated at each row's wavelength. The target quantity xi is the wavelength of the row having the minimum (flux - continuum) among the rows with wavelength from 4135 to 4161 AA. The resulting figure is 4154.77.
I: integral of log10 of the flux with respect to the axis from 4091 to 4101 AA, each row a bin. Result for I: 0.01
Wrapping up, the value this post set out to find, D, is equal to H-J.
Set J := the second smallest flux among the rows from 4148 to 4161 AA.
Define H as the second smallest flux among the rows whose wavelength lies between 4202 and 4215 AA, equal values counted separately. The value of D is 0.10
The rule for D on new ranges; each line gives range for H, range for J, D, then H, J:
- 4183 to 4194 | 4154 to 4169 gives 0.11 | 1.12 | 1.01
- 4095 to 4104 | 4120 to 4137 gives -0.05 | 0.915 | 0.961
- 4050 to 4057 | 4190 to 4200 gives 0.05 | 1.2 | 1.15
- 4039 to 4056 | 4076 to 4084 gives 0.12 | 1.11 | 0.987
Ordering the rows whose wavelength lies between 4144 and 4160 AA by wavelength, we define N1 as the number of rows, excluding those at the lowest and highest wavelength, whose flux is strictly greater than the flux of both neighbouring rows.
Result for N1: 1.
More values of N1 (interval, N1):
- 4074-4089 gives 2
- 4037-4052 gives 1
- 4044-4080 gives 2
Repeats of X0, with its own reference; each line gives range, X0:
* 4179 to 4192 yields 0.12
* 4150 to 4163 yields 0.09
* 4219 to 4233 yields 0.06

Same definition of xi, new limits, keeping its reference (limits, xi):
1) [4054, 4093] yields 4084.58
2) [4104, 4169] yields 4120.47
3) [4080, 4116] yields 4097.77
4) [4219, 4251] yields 4226.17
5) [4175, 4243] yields 4177.80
